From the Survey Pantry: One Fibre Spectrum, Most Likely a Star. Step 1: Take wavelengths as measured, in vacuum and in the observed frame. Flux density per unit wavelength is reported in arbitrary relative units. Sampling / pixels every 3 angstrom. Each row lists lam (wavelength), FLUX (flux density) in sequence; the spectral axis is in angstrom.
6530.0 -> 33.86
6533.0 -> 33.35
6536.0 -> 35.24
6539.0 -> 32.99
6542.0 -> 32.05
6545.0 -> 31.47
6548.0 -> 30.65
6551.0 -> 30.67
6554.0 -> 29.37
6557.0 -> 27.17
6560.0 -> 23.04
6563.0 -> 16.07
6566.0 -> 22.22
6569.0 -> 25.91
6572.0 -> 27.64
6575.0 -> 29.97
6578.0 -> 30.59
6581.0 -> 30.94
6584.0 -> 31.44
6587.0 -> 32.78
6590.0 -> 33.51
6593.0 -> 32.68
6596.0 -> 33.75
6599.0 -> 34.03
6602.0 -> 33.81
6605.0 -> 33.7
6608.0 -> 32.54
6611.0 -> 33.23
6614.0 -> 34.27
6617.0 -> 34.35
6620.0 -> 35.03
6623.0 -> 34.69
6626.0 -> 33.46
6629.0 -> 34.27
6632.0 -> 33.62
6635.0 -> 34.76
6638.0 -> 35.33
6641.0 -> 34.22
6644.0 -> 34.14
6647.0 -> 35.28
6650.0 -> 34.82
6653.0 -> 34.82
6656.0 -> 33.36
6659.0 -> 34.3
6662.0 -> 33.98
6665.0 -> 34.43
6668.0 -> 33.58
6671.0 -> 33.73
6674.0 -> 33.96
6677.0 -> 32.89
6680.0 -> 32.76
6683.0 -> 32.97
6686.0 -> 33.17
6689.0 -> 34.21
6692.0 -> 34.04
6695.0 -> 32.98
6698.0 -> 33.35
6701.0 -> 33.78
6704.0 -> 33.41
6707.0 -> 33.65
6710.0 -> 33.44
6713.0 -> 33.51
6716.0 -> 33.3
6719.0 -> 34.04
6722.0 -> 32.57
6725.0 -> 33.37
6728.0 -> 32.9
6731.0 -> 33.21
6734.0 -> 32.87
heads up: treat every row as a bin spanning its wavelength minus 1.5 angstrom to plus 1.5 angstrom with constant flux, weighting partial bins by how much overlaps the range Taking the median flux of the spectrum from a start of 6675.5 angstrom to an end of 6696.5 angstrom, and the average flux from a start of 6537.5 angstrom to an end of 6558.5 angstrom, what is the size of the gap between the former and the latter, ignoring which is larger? 2.4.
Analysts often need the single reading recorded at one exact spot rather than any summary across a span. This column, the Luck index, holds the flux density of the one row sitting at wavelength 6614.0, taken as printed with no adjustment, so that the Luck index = 34.27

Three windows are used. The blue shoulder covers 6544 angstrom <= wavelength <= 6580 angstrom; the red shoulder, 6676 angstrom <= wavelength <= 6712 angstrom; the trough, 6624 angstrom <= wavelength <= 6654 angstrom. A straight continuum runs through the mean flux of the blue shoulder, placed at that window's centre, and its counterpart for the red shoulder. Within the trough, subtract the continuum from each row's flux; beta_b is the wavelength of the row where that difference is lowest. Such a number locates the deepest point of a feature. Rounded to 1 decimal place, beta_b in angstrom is 6644.0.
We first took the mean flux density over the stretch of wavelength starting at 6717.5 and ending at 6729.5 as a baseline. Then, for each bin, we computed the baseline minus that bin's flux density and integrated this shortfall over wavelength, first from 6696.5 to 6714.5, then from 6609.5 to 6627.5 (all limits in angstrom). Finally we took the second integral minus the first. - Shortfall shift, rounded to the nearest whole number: -12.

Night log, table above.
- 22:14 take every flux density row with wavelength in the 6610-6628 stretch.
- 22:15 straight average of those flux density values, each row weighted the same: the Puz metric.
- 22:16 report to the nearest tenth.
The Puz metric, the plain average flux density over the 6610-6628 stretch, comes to 34.2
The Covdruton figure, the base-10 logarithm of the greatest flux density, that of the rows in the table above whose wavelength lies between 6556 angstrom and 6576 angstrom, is 1.48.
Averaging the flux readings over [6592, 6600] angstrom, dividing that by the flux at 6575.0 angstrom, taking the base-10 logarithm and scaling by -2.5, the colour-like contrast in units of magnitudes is -0.12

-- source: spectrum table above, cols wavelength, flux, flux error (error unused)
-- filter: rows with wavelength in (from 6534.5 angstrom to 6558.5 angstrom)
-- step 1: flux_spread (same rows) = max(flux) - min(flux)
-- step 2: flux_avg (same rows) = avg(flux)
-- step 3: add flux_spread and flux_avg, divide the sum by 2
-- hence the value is 20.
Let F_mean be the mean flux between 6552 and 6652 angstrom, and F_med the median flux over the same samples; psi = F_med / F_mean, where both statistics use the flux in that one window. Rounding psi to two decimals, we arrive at 1.06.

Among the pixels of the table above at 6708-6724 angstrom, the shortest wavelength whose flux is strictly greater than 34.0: 6719.0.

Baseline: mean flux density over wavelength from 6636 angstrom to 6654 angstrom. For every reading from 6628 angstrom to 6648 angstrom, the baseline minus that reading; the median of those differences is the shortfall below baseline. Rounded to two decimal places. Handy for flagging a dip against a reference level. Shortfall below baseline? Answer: 0.50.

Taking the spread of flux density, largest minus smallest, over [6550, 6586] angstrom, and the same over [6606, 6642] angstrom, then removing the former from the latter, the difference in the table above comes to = -13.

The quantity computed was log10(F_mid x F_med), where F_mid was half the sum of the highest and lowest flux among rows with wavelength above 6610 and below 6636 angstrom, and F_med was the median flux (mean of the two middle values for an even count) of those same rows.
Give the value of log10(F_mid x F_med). 3.07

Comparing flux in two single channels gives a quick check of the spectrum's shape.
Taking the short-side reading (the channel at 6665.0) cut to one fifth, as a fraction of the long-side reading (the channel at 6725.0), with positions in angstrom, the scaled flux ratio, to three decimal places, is 0.206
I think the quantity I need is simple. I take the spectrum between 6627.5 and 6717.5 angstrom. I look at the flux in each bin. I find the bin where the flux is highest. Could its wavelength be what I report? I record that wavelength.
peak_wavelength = 6638.0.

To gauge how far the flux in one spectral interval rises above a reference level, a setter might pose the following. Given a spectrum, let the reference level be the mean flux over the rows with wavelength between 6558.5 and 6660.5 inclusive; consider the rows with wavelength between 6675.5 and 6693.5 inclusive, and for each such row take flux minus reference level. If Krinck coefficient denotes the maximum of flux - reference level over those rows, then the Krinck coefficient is 2.2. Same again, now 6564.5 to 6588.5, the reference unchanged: 0.8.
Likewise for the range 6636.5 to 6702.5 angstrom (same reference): 3.3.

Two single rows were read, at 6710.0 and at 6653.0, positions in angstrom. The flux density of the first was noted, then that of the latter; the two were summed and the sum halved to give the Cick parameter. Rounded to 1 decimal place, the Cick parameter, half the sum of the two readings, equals 34.1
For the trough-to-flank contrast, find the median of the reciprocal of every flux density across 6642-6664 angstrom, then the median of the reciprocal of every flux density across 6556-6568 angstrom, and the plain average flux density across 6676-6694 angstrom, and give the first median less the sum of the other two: -33.4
